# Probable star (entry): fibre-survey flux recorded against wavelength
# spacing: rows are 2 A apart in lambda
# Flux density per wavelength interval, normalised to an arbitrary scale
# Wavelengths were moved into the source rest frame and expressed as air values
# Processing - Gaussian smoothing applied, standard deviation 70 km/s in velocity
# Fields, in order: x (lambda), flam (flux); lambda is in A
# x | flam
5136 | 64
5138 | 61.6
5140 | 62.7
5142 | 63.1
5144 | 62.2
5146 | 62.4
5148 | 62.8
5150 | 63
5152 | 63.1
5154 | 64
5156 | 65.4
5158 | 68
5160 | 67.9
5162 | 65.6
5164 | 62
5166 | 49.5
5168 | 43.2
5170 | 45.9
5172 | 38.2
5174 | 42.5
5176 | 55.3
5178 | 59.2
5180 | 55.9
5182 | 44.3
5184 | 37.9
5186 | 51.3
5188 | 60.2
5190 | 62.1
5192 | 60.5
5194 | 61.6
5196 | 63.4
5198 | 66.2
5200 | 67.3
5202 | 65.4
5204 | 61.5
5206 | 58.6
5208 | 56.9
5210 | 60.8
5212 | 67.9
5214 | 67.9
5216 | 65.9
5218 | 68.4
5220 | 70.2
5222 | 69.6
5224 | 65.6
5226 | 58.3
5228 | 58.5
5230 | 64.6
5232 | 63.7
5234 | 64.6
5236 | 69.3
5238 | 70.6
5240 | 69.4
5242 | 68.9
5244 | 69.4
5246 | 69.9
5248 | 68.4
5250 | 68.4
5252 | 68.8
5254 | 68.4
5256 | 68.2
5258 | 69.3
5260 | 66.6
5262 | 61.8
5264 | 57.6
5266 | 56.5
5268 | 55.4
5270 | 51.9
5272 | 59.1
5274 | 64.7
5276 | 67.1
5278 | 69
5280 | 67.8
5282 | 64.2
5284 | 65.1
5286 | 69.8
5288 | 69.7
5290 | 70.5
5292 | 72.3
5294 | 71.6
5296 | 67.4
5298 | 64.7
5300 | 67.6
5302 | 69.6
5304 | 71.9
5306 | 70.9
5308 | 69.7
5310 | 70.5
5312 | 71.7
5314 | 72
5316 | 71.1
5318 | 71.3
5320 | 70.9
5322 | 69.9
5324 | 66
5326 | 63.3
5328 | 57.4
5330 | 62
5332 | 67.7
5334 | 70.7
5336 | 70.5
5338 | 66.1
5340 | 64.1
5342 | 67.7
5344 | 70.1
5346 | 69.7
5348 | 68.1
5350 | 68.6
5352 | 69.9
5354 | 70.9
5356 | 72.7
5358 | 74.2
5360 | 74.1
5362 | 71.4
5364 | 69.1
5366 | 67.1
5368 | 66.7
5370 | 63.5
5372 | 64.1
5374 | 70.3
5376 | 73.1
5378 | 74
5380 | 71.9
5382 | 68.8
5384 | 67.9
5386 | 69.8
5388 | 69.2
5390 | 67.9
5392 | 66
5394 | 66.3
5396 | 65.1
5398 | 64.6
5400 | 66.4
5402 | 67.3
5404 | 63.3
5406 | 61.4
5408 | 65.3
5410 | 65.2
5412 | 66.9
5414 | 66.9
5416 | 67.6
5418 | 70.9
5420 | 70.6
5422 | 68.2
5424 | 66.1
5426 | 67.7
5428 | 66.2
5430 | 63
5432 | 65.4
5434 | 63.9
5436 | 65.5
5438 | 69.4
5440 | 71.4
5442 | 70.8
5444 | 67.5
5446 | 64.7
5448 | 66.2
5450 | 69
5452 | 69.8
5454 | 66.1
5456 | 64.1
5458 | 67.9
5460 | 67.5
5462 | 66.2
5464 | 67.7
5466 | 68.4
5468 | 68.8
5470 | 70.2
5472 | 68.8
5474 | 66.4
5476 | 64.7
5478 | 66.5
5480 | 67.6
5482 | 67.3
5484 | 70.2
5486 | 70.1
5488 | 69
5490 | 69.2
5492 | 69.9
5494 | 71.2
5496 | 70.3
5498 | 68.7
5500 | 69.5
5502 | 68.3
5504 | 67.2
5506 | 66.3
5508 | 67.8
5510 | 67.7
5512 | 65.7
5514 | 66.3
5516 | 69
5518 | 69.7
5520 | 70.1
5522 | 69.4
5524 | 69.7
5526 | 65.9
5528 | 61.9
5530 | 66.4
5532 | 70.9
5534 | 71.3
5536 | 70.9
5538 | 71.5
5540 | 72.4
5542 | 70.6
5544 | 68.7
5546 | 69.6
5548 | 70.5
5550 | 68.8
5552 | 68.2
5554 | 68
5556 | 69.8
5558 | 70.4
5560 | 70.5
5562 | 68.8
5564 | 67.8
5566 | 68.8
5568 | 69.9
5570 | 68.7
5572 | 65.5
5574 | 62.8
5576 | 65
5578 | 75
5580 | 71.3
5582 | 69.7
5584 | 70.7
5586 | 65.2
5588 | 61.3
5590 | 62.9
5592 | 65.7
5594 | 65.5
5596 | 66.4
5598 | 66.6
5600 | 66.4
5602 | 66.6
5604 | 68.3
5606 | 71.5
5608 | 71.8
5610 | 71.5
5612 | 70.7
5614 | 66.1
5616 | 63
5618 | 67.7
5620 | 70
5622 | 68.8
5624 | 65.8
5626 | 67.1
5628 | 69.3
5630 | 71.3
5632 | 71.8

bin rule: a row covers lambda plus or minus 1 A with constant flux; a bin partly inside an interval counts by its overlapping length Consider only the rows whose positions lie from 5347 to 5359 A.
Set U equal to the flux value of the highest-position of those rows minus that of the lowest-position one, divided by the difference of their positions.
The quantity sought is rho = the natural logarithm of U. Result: -0.49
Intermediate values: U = 0.6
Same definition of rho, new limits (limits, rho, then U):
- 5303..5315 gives -4.61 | 0.0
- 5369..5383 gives -0.82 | 0.4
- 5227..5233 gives 0.26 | 1.3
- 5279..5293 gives -0.98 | 0.4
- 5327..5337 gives 0.49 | 1.6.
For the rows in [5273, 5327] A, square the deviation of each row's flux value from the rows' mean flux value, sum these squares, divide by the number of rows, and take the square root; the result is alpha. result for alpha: 2.7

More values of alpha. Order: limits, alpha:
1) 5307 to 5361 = 3.7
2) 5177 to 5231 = 7.3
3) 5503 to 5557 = 2.2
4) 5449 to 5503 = 1.7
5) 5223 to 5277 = 5.2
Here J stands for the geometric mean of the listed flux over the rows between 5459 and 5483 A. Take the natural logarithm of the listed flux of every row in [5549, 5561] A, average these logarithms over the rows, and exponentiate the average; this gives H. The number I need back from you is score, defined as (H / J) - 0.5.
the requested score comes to 0.53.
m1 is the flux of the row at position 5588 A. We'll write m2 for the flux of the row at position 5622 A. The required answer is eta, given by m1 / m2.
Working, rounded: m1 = 61.3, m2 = 68.8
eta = 0.89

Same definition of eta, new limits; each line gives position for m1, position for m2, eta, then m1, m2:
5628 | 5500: 1.00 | 69.3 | 69.5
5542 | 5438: 1.02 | 70.6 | 69.4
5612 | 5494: 0.99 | 70.7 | 71.2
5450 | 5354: 0.97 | 69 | 70.9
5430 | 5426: 0.93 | 63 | 67.7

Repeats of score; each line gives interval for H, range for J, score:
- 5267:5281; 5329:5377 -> 0.40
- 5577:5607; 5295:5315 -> 0.47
